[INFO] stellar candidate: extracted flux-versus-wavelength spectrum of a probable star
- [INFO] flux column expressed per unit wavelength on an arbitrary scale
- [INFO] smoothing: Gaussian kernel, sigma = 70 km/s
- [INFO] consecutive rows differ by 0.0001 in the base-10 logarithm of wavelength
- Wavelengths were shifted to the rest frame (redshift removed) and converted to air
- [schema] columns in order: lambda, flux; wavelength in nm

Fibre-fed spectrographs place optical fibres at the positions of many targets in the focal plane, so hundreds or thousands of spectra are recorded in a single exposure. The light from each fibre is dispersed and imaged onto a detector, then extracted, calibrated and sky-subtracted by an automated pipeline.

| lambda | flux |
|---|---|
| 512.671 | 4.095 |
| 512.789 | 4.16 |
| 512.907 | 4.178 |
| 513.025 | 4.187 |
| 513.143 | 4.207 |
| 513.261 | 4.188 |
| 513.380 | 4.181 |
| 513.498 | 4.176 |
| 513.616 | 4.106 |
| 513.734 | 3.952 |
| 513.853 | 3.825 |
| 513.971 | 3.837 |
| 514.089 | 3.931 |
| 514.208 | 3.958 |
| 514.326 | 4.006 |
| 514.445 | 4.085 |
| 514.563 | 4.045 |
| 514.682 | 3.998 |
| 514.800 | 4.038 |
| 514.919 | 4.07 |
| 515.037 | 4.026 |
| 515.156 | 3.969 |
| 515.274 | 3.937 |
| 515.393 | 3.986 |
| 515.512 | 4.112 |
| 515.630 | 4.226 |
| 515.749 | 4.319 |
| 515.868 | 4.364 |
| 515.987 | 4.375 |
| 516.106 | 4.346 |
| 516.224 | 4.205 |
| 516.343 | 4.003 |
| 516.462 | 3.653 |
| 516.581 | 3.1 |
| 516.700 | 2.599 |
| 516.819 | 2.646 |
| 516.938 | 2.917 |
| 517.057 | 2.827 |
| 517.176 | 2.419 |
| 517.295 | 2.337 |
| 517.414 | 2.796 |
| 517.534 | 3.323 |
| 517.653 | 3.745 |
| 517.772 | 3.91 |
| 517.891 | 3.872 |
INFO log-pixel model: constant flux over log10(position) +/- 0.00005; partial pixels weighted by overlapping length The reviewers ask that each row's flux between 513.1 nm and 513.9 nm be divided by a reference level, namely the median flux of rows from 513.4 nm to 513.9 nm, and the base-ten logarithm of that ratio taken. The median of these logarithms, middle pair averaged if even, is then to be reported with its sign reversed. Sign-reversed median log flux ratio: -0.016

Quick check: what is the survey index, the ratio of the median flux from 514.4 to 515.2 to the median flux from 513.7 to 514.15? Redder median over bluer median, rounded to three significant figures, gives 1.04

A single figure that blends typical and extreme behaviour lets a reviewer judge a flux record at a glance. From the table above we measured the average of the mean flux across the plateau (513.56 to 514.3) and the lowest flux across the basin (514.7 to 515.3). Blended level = 3.94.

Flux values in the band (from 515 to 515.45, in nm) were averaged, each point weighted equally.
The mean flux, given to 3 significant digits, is 3.98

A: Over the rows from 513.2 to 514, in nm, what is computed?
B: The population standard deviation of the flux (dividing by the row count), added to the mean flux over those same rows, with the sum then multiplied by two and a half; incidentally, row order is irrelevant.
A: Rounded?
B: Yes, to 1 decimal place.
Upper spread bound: 10.5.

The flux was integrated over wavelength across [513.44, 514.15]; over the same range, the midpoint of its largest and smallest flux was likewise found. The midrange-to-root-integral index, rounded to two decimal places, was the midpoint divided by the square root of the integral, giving 2.38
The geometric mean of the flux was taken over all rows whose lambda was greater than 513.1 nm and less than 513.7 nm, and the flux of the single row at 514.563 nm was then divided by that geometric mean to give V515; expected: 0.97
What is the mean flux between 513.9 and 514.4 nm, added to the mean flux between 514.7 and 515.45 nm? 7.94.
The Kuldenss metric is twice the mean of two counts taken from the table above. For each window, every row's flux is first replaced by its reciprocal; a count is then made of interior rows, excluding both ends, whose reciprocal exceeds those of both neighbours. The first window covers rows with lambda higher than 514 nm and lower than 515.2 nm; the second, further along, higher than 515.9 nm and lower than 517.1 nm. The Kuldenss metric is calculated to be 2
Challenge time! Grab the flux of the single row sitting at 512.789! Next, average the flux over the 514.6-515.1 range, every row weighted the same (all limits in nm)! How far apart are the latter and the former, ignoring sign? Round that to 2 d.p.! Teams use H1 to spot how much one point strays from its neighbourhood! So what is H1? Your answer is 0.13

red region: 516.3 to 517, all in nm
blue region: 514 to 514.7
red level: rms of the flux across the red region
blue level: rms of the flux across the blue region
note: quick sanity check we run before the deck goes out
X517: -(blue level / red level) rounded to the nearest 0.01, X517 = -1.25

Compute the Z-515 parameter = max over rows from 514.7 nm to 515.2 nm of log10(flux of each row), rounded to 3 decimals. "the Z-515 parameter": 0.610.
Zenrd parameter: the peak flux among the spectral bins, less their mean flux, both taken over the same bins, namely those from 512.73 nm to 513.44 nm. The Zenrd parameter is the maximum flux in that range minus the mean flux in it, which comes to 0.02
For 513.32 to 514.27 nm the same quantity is 0.19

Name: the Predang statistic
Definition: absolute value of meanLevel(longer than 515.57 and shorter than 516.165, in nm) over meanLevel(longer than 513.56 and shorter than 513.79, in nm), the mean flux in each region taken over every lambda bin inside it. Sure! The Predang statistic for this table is 1.07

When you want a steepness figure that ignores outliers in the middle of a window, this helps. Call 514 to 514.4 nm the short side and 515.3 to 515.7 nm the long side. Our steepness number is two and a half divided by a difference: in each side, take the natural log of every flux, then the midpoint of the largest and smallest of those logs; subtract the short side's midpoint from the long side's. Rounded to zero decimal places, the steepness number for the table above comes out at 74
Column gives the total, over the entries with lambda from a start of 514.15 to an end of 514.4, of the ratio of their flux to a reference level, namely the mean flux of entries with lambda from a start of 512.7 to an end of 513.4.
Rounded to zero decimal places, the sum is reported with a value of 2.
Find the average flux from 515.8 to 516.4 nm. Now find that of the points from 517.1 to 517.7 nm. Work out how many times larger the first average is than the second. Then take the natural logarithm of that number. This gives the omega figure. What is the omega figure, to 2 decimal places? 0.38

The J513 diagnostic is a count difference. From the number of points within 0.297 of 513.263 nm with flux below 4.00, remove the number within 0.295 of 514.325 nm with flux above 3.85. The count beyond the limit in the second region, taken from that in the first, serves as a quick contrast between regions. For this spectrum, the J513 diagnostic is -5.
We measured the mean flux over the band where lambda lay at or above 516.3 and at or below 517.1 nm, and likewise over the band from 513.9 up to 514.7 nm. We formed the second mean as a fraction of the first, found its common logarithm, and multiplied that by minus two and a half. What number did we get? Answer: -0.27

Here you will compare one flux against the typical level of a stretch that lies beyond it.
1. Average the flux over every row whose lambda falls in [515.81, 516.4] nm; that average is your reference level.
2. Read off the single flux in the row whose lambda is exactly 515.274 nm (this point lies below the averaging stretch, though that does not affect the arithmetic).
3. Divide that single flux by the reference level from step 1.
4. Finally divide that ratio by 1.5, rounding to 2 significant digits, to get 0.62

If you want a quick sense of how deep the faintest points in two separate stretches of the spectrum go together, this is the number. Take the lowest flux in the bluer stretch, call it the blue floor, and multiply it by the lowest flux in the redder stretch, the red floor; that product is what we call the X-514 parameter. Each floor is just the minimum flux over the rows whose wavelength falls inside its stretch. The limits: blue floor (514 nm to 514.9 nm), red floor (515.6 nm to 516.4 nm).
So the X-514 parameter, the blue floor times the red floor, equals 15.7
